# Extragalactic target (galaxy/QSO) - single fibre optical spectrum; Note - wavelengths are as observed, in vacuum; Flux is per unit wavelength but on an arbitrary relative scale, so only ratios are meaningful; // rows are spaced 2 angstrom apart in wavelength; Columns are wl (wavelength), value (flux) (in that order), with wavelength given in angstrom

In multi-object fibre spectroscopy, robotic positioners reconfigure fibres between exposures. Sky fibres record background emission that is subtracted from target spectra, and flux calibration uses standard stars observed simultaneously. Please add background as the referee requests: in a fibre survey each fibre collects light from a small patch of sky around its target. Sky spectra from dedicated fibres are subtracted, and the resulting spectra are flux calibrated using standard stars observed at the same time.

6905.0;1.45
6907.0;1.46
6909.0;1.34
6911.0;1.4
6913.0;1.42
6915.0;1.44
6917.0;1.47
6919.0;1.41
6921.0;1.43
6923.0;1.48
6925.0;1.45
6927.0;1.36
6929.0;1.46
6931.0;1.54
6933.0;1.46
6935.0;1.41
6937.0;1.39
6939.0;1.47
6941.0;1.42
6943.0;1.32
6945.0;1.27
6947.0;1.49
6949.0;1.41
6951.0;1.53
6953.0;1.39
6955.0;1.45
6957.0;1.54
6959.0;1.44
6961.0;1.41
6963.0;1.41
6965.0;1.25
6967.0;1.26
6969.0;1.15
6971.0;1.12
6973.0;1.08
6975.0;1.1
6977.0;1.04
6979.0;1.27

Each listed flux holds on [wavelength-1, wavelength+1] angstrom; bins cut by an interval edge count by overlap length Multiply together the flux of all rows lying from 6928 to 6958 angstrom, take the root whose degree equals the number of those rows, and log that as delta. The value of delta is 1.43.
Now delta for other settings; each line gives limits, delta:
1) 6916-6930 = 1.44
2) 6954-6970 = 1.36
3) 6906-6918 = 1.42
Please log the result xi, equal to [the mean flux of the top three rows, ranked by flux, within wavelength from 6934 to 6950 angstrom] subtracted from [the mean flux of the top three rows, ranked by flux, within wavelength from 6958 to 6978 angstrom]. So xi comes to -0.040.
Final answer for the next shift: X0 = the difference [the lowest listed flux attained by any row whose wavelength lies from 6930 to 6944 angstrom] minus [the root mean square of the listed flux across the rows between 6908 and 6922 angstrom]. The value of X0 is -0.10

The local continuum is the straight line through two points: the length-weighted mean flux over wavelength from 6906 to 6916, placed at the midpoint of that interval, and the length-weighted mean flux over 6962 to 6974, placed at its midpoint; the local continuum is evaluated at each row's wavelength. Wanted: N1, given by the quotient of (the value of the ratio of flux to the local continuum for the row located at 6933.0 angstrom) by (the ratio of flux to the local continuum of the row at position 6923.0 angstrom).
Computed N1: 1.01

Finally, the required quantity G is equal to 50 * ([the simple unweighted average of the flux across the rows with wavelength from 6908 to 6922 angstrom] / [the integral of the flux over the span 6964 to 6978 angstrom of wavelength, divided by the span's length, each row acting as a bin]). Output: 62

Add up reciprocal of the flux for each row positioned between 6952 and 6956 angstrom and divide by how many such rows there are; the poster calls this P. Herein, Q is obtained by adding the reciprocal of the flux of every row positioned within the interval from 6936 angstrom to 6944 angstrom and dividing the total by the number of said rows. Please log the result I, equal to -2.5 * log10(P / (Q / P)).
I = 0.40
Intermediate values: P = 0.70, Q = 0.72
